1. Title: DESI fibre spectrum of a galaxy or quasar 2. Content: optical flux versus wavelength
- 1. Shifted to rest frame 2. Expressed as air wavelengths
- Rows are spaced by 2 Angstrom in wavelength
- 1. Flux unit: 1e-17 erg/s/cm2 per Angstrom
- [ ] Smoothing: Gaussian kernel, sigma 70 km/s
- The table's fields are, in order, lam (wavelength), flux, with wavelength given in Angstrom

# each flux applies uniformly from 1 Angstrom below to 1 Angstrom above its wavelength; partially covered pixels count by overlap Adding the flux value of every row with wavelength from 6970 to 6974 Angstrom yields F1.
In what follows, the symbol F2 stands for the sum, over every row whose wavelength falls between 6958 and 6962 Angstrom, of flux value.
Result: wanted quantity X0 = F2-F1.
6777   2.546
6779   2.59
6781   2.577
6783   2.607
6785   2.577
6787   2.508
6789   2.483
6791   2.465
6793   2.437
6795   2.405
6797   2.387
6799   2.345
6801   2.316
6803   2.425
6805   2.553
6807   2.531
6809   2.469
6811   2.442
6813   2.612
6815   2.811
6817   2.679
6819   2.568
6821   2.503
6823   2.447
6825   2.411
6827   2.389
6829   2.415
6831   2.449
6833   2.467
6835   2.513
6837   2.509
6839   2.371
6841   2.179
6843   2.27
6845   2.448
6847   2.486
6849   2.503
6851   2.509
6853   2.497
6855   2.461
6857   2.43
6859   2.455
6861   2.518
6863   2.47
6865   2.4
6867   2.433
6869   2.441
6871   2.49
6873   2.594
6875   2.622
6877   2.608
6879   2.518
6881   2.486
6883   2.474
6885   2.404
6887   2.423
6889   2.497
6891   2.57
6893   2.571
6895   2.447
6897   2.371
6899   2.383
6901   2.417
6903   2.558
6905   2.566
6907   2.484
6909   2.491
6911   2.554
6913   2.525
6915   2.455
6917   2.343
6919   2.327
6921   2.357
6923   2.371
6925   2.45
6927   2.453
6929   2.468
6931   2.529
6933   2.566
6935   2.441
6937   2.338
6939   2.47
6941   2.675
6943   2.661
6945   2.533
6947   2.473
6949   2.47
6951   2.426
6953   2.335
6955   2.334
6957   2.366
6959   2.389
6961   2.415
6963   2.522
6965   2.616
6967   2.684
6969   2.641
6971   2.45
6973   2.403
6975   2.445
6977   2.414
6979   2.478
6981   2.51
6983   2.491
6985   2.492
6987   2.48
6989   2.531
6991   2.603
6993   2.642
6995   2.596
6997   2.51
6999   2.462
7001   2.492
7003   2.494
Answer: -0.05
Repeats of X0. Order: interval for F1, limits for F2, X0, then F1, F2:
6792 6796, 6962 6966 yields 0.30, 4.8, 5.14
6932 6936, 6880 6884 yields -0.05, 5.0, 4.96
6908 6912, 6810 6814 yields 0.01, 5.0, 5.05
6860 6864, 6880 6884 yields -0.03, 5.0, 4.96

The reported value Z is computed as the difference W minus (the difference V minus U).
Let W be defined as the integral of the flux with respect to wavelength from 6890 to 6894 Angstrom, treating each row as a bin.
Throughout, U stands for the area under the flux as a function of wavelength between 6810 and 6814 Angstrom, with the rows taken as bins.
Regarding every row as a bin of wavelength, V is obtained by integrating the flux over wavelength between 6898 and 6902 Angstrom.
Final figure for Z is 10.8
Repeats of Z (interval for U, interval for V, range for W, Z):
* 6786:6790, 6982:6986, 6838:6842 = 9.1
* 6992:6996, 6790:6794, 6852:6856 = 10.6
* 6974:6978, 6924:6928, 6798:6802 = 9.2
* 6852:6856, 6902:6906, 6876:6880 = 9.9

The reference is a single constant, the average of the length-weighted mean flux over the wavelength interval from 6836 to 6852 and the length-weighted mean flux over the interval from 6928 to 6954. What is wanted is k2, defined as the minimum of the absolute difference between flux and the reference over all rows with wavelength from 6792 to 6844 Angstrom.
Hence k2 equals 0.0013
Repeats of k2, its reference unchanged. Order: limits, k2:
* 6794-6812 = 0.0083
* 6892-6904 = 0.0033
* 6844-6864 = 0.0023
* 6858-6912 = 0.0033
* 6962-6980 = 0.0003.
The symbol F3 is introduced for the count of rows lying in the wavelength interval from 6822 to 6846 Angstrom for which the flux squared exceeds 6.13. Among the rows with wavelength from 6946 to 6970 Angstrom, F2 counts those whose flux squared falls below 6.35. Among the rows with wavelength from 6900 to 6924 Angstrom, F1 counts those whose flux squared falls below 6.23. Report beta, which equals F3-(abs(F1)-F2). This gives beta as 2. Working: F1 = 8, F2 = 8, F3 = 2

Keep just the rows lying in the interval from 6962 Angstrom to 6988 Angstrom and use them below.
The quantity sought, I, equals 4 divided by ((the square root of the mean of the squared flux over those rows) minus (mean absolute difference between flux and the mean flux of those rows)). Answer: 1.64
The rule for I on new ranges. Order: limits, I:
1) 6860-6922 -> 1.66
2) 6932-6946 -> 1.64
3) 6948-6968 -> 1.69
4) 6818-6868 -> 1.67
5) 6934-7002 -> 1.65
